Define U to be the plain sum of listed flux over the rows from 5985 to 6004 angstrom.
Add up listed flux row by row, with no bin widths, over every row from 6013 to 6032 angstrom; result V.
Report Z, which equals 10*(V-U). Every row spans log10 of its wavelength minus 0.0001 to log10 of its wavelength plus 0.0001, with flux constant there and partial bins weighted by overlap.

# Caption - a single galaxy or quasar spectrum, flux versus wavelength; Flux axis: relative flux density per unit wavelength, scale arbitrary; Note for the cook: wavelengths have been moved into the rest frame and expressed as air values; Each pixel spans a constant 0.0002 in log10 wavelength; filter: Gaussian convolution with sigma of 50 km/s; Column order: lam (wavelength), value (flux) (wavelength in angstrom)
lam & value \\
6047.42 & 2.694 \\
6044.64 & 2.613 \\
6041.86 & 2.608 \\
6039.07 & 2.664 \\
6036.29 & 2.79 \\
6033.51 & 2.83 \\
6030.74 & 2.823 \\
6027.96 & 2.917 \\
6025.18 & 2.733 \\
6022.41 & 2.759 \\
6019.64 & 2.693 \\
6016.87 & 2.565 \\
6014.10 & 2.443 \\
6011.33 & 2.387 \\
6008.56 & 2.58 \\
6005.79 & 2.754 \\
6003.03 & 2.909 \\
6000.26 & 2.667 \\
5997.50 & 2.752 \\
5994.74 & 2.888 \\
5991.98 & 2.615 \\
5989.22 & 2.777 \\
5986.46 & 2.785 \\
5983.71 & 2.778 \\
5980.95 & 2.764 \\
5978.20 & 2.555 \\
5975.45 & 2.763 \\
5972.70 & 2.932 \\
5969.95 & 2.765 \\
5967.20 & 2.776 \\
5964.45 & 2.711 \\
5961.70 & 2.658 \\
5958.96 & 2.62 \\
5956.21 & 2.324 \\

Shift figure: -4.6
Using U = 19.4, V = 18.93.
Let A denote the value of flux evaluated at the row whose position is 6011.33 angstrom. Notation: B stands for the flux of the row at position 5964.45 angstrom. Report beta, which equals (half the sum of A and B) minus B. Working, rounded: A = 2.387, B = 2.711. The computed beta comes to -0.16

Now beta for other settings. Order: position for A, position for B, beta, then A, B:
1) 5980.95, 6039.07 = 0.05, 2.764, 2.664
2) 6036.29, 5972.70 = -0.07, 2.79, 2.932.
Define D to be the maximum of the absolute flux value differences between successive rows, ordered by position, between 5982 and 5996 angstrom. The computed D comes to 0.27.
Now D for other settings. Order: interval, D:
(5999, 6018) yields 0.24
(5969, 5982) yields 0.21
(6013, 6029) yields 0.18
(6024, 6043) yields 0.18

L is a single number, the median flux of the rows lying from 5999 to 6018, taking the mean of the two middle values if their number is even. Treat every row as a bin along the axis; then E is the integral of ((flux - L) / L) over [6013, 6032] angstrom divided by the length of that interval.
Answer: 0.050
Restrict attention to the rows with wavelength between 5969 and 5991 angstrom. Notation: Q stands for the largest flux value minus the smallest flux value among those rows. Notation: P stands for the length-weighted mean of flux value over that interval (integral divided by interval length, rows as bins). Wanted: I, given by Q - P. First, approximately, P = 2.76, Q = 0.38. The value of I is -2.39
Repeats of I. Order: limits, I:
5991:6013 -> -2.17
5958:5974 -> -2.43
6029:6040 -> -2.62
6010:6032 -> -2.13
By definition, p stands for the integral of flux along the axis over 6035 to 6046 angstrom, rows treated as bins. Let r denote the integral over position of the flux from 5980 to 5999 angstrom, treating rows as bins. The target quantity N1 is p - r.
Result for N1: -23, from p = 29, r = 53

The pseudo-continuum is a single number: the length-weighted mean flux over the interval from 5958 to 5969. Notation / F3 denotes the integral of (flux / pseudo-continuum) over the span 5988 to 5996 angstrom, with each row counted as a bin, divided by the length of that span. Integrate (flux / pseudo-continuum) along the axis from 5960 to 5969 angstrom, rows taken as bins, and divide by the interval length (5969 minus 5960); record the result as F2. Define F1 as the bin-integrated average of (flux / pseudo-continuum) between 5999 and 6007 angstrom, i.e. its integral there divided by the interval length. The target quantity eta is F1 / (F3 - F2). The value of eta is 63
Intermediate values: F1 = 1.03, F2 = 1.01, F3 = 1.02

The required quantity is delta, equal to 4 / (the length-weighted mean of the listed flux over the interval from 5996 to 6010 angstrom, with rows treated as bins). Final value 1.46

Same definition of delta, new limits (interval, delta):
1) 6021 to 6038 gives 1.43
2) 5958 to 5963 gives 1.51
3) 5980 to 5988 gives 1.44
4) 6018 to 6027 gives 1.46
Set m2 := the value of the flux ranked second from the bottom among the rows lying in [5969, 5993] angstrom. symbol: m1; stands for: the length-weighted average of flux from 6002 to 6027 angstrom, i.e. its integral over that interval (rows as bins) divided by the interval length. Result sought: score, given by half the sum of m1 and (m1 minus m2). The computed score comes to 1.34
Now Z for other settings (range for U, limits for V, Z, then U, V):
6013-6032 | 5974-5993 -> 1.0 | 18.9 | 19.04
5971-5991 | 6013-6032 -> -4.2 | 19.4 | 18.93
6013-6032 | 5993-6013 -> 0.0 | 18.9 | 18.94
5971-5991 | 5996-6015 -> -8.6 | 19.4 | 18.49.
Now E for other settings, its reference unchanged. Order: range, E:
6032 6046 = 0.047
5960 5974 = 0.071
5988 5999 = 0.069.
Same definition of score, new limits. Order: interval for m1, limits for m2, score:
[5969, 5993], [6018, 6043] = 1.42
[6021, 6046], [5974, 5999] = 1.44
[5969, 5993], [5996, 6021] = 1.53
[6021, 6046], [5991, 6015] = 1.53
